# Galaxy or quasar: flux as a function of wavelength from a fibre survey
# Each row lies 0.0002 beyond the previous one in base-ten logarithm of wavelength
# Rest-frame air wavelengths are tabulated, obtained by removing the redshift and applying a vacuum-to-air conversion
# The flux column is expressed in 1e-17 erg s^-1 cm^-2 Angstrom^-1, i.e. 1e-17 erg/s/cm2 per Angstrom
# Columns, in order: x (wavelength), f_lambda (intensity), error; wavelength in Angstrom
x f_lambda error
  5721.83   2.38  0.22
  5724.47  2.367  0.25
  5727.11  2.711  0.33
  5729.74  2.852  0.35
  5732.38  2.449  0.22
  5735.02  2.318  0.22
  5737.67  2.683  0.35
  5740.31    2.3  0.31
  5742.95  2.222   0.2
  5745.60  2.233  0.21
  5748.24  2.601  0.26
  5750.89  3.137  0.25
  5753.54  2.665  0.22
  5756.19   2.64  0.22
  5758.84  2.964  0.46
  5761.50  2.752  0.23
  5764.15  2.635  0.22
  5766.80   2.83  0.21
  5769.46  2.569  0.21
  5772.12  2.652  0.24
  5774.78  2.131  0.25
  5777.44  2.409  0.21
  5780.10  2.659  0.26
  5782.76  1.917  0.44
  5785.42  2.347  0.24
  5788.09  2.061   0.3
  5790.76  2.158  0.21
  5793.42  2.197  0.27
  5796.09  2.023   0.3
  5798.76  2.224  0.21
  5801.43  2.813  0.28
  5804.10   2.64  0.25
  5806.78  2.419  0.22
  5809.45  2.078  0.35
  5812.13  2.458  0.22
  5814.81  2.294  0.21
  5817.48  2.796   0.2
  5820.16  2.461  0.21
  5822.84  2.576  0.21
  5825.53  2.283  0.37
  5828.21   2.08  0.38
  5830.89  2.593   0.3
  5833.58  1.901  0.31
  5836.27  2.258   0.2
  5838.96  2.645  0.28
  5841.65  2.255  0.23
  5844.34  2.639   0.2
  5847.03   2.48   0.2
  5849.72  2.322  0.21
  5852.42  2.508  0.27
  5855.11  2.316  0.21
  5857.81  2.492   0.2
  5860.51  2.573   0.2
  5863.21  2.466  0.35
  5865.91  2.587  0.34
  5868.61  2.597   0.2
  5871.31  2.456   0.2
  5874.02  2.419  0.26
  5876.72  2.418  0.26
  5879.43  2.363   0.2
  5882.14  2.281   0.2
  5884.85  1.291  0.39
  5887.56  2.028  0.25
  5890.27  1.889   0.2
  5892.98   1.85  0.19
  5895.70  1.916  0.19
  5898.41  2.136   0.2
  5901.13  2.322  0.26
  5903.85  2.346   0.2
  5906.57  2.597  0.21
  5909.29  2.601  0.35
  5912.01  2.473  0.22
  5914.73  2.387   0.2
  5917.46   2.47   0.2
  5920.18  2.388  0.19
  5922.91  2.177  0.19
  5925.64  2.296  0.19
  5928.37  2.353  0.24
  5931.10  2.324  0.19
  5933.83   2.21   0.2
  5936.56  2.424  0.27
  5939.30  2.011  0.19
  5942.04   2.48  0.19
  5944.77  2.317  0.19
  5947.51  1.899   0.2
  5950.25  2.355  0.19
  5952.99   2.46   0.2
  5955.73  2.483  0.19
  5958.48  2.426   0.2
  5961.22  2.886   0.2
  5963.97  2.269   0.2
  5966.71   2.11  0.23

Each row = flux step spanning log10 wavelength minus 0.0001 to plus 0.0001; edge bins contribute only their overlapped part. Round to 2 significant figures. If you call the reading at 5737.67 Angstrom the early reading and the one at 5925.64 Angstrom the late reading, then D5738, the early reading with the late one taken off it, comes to 0.39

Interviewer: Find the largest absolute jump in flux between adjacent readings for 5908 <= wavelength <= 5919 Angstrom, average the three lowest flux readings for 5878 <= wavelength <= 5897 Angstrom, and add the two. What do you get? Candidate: 1.80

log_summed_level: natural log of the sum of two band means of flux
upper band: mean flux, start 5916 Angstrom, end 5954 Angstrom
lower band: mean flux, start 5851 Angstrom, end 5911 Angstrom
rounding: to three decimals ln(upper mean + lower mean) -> 1.524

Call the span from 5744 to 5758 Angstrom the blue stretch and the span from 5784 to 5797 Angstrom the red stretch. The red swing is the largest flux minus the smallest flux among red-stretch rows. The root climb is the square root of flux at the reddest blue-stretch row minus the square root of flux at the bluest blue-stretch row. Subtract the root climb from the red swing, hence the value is 0.19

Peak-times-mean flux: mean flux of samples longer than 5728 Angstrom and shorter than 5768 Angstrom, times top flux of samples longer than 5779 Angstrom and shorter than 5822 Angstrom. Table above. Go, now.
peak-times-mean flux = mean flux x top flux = 7.37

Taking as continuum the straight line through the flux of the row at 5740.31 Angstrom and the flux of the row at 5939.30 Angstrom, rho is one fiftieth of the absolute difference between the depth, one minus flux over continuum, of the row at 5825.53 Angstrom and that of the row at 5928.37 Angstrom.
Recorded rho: 0.0022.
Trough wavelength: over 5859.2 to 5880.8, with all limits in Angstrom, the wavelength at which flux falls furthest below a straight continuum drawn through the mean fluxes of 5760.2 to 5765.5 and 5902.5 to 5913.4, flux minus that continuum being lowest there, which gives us 5879.43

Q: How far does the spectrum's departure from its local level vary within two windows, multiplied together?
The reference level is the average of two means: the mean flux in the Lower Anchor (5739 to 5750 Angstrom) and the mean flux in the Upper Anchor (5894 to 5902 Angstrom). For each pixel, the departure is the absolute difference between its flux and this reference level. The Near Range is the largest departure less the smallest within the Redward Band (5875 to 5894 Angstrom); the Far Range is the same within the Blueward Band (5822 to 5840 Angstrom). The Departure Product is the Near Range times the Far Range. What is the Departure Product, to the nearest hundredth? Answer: 0.35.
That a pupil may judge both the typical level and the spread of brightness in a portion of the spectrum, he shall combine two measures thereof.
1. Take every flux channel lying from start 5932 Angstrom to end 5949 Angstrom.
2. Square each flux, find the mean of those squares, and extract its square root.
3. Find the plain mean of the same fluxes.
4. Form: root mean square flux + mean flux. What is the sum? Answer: 4.46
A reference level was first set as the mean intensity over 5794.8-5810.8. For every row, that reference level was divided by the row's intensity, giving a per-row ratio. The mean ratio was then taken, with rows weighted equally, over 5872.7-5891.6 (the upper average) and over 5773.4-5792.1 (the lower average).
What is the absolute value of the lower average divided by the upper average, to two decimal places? 0.91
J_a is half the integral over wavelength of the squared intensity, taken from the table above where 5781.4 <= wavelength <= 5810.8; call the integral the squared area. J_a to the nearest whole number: 76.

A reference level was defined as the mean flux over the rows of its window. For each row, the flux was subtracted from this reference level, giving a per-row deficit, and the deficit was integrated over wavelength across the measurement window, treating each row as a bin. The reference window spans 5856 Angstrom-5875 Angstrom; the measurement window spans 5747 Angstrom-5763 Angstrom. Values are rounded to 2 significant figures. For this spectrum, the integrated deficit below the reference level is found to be -4.5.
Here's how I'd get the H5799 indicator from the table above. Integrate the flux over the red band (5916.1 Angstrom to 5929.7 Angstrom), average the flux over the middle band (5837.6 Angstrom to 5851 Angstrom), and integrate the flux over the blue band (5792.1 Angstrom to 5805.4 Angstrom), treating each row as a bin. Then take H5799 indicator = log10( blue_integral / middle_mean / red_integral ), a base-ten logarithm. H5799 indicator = -0.394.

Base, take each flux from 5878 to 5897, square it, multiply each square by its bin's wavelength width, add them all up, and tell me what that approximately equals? 74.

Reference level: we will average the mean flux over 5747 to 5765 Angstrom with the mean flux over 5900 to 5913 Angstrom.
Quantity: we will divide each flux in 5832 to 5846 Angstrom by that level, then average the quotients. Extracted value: 0.89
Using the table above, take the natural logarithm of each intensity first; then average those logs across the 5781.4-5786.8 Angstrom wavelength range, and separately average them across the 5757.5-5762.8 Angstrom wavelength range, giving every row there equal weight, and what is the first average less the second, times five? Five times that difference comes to -1.5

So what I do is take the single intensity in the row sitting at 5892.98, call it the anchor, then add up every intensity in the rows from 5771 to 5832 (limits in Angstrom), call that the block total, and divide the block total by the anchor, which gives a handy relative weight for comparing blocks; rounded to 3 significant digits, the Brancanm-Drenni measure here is 29.3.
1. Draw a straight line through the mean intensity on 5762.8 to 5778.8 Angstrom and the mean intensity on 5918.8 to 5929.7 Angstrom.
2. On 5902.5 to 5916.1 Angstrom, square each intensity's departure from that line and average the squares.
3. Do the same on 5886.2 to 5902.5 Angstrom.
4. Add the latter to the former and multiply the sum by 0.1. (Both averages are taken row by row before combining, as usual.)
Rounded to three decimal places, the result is 0.017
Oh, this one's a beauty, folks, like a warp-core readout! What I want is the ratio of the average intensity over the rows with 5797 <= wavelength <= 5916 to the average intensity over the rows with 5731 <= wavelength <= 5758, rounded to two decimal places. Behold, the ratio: 0.93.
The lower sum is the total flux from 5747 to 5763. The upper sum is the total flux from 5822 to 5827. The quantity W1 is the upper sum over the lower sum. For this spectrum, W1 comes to 0.29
